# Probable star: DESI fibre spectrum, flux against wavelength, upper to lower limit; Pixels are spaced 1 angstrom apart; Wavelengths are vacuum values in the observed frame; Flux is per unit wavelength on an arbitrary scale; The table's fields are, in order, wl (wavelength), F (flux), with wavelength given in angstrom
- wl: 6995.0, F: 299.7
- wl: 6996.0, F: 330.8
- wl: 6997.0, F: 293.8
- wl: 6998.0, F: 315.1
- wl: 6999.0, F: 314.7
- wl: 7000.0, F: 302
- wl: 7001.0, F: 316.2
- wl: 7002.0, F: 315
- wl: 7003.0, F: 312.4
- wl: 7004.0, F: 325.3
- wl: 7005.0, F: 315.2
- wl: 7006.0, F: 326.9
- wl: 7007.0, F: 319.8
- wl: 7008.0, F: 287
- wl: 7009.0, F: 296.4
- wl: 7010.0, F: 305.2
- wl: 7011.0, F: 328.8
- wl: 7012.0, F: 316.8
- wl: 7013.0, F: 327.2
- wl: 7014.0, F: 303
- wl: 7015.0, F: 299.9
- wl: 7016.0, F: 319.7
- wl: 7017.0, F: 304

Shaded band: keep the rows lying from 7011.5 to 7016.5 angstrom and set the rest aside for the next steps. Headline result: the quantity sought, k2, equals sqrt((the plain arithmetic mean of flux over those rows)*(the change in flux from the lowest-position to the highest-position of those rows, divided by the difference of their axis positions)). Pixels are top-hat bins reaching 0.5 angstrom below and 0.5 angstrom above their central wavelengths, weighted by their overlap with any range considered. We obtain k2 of 15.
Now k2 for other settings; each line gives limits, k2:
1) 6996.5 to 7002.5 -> 36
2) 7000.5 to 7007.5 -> 14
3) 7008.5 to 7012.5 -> 46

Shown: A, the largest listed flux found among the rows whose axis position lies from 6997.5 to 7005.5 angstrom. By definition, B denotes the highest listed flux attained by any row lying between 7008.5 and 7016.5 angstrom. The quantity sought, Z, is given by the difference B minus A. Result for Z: 3.5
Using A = 325.3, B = 328.8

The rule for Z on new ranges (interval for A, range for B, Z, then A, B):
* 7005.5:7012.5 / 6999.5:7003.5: -12.6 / 328.8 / 316.2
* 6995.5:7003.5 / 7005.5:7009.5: -3.9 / 330.8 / 326.9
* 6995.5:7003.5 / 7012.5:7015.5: -3.6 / 330.8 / 327.2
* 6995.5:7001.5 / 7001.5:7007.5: -3.9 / 330.8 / 326.9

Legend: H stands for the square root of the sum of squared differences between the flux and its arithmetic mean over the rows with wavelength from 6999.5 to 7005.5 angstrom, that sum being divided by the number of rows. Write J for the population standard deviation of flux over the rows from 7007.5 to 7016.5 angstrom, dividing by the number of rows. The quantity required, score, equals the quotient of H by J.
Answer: 0.5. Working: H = 6.8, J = 13.6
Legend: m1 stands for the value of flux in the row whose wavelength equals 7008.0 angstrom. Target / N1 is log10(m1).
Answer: 2.46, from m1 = 287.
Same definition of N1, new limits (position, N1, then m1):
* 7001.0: 2.50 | 316.2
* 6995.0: 2.48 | 299.7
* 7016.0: 2.50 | 319.7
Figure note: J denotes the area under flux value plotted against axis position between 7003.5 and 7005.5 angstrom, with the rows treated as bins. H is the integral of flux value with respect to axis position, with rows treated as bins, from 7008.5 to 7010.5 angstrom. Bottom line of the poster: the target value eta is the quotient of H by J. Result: 0.94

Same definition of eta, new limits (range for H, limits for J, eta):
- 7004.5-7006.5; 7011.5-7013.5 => 1.00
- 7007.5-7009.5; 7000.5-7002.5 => 0.92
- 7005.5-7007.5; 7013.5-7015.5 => 1.07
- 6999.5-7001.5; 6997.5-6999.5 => 0.98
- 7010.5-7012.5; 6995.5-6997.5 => 1.03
